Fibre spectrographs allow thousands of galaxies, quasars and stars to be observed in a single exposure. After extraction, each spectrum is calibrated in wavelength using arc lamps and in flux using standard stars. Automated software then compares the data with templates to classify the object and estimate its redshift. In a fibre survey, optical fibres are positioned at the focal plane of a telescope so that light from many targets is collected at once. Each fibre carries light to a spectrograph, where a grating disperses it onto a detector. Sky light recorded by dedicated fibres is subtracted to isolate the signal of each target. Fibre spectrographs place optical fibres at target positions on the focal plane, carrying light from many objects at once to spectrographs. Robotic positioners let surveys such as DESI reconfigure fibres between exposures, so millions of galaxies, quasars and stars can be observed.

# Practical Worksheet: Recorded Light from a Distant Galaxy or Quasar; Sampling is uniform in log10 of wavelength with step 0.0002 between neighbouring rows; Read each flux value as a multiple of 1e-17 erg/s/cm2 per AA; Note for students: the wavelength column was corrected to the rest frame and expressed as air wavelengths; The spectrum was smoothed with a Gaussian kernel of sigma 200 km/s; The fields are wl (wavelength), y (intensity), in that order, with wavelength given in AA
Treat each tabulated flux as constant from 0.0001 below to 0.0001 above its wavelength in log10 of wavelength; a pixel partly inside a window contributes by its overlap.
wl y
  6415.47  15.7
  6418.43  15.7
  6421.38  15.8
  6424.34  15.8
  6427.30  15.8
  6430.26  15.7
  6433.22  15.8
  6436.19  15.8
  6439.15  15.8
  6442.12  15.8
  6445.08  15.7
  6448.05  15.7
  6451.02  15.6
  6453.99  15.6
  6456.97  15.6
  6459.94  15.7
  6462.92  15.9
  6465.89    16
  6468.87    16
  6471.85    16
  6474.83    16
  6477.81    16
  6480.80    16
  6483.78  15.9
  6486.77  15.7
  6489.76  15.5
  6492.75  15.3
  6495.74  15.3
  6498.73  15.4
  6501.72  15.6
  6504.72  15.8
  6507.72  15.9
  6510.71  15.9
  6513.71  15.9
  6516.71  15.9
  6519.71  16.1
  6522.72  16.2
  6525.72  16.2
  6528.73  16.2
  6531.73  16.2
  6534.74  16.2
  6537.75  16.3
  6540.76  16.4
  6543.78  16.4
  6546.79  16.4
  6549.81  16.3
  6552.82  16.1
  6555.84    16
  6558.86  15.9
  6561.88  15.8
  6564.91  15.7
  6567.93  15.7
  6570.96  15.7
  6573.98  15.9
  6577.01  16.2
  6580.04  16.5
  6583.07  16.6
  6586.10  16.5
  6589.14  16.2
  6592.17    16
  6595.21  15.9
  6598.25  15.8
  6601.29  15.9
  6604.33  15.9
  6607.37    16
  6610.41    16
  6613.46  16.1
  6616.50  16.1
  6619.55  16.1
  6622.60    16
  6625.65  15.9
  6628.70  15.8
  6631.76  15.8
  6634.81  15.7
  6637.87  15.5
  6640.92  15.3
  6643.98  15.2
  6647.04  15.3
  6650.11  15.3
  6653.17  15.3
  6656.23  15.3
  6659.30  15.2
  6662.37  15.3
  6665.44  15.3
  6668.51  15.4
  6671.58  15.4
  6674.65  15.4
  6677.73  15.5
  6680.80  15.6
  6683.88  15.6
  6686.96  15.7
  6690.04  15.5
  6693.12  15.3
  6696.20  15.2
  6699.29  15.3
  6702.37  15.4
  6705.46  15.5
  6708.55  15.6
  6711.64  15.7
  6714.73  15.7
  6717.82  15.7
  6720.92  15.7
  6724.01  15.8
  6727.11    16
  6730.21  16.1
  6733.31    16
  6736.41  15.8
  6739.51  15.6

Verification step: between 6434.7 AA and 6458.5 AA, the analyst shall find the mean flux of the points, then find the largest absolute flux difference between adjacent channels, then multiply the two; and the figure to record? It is 1.57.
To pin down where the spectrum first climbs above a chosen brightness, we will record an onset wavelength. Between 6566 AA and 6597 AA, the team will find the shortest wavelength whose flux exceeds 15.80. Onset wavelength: 6573.98 AA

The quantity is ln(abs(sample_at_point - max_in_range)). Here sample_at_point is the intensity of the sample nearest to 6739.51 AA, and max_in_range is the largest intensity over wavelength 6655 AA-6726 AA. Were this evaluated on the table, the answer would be -1.6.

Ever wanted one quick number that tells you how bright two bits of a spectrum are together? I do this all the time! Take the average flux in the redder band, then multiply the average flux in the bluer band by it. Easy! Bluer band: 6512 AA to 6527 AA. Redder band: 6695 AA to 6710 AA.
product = 247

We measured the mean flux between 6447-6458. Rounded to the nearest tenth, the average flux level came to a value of 15.6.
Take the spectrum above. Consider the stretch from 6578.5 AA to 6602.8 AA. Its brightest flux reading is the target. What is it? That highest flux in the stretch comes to 16.6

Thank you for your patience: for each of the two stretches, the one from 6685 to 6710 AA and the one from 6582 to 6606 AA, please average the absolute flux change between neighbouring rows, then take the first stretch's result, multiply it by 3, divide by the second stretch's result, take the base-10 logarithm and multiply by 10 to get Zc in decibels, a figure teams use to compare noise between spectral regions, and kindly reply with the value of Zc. 4.8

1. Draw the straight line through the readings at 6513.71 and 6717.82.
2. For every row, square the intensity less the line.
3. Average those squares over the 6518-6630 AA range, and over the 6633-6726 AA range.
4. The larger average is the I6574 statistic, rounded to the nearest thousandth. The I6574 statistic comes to 0.117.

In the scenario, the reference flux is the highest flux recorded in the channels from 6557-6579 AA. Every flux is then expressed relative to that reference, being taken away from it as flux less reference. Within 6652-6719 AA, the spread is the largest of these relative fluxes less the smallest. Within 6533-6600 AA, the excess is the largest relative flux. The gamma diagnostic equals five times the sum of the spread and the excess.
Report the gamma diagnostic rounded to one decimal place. 4.5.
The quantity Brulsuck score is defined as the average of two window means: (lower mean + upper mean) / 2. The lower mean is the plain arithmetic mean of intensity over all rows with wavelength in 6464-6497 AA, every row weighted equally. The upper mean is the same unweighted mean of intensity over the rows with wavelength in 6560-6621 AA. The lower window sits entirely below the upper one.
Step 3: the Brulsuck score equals 15.9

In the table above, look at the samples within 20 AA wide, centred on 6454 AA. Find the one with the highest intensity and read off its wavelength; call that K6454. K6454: 6462.92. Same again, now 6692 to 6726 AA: 6724.01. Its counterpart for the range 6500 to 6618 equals 6583.07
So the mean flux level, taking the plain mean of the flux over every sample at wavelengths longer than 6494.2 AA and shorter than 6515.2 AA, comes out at 15.7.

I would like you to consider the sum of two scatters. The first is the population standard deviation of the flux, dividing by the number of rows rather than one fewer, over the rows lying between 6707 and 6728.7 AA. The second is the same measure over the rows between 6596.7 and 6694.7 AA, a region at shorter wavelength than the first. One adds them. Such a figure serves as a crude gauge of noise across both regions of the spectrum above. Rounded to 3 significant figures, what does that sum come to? 0.415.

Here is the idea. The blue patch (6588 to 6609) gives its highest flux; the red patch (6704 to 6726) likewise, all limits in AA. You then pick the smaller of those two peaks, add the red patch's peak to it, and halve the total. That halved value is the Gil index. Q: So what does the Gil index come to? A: 15.8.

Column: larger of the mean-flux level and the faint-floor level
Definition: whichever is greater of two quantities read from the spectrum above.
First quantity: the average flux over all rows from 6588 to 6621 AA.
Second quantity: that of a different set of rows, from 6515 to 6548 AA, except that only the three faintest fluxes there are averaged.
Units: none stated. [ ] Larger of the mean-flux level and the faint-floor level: 16.1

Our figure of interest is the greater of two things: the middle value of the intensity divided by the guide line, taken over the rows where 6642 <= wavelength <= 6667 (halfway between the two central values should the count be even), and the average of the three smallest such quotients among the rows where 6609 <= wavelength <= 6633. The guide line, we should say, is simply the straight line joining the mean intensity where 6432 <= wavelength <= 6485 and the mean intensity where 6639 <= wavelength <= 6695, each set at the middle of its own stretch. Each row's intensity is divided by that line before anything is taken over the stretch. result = 1.024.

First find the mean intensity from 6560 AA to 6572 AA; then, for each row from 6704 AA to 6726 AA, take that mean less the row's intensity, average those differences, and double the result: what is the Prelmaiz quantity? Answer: 0.1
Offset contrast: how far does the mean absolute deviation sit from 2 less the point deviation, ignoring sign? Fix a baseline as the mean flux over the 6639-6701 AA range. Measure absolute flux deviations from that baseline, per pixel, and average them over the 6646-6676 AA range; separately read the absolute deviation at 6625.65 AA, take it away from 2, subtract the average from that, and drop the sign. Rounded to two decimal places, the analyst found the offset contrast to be 1.40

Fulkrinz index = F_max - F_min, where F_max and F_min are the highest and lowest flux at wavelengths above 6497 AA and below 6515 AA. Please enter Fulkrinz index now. 0.50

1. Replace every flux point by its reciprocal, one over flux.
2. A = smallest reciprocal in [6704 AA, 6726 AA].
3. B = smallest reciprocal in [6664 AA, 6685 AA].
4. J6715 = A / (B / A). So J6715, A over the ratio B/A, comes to 0.062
